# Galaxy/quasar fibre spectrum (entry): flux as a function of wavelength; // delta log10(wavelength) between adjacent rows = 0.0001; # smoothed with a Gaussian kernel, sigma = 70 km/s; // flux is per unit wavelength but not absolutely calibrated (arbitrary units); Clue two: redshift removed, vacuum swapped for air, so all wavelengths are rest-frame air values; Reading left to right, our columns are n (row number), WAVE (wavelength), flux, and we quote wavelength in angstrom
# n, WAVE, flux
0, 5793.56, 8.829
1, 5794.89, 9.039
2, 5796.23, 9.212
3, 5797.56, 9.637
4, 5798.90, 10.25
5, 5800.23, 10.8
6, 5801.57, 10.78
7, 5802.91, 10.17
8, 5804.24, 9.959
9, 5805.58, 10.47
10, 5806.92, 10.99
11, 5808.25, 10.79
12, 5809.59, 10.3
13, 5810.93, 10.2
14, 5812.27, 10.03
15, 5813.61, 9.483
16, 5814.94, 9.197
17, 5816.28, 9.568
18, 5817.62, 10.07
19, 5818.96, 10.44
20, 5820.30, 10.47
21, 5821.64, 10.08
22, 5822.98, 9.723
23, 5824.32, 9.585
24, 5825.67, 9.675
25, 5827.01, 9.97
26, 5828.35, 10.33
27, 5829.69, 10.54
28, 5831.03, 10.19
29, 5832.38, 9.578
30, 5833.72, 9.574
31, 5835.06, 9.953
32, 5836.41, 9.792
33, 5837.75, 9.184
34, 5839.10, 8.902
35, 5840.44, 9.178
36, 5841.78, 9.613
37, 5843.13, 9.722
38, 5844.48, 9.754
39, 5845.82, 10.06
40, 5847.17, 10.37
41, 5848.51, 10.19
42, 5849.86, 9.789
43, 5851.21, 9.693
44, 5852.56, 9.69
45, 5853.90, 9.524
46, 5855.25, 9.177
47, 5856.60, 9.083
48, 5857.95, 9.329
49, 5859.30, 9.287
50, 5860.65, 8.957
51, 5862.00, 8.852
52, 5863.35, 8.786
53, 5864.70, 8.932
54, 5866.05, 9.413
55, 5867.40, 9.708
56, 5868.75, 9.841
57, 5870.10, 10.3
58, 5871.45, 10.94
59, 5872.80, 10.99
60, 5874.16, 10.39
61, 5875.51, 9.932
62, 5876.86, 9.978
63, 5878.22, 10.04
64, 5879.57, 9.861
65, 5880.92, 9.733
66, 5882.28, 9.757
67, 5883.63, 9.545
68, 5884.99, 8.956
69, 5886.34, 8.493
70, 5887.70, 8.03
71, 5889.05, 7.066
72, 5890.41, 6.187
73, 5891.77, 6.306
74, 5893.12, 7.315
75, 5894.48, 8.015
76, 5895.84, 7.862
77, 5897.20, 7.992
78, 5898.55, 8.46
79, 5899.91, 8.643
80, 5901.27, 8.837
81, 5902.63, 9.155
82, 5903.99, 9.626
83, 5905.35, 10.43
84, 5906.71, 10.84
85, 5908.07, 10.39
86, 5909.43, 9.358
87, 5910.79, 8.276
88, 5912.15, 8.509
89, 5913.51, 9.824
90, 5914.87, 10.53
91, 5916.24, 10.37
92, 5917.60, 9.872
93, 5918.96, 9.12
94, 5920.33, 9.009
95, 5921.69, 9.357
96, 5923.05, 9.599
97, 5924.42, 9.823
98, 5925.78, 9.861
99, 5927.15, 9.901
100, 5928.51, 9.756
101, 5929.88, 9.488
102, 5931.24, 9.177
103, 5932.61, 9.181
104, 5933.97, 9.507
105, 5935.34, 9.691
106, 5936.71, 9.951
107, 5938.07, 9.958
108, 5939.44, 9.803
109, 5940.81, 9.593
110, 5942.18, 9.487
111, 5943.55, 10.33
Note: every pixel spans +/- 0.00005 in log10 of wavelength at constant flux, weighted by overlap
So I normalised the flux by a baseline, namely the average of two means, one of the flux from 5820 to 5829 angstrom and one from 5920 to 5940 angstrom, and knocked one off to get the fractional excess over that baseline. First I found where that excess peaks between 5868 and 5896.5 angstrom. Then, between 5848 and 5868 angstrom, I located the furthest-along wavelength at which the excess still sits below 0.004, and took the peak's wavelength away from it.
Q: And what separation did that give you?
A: -5.4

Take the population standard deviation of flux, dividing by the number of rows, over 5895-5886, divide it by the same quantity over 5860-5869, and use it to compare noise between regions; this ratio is 2.04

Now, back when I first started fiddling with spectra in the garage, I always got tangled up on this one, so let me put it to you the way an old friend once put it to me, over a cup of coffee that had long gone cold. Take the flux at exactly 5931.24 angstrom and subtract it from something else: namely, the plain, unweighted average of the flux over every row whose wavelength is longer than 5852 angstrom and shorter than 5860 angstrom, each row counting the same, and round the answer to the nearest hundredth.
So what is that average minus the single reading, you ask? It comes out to 0.17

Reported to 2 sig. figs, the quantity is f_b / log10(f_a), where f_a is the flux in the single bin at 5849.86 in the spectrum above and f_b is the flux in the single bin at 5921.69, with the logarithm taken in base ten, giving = 9.4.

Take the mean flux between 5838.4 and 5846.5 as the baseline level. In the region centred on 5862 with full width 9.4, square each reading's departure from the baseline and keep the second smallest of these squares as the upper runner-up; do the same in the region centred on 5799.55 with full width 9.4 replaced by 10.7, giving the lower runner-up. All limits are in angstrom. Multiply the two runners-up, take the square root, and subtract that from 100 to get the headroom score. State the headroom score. 99.9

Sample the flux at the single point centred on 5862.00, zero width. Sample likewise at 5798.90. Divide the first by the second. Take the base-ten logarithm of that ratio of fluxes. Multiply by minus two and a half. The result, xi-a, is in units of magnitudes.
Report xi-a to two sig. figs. 0.16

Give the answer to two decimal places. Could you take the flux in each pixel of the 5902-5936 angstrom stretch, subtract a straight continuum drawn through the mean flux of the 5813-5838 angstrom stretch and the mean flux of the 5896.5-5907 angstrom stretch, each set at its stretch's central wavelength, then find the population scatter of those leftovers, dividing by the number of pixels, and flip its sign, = -0.59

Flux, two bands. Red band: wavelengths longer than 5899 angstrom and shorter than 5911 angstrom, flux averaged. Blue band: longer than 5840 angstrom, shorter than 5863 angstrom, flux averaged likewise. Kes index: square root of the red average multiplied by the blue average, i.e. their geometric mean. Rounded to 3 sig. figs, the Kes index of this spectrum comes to 9.53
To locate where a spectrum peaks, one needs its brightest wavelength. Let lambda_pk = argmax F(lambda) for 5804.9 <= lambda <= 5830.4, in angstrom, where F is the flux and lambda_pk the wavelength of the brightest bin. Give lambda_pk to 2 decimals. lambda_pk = 5806.92 angstrom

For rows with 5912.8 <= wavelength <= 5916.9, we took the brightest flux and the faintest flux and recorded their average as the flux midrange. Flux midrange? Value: 10.2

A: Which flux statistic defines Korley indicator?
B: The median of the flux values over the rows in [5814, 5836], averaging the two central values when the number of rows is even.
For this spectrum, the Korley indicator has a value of 10.0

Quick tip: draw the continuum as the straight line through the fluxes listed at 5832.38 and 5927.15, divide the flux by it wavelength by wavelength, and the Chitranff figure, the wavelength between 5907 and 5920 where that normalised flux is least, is 5910.79 angstrom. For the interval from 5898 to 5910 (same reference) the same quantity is 5898.55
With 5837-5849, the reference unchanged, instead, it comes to 5839.10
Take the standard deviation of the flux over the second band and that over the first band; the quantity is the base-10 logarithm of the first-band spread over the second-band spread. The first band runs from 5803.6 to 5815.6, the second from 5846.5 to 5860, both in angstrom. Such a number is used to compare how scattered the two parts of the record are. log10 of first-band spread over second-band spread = 0.1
